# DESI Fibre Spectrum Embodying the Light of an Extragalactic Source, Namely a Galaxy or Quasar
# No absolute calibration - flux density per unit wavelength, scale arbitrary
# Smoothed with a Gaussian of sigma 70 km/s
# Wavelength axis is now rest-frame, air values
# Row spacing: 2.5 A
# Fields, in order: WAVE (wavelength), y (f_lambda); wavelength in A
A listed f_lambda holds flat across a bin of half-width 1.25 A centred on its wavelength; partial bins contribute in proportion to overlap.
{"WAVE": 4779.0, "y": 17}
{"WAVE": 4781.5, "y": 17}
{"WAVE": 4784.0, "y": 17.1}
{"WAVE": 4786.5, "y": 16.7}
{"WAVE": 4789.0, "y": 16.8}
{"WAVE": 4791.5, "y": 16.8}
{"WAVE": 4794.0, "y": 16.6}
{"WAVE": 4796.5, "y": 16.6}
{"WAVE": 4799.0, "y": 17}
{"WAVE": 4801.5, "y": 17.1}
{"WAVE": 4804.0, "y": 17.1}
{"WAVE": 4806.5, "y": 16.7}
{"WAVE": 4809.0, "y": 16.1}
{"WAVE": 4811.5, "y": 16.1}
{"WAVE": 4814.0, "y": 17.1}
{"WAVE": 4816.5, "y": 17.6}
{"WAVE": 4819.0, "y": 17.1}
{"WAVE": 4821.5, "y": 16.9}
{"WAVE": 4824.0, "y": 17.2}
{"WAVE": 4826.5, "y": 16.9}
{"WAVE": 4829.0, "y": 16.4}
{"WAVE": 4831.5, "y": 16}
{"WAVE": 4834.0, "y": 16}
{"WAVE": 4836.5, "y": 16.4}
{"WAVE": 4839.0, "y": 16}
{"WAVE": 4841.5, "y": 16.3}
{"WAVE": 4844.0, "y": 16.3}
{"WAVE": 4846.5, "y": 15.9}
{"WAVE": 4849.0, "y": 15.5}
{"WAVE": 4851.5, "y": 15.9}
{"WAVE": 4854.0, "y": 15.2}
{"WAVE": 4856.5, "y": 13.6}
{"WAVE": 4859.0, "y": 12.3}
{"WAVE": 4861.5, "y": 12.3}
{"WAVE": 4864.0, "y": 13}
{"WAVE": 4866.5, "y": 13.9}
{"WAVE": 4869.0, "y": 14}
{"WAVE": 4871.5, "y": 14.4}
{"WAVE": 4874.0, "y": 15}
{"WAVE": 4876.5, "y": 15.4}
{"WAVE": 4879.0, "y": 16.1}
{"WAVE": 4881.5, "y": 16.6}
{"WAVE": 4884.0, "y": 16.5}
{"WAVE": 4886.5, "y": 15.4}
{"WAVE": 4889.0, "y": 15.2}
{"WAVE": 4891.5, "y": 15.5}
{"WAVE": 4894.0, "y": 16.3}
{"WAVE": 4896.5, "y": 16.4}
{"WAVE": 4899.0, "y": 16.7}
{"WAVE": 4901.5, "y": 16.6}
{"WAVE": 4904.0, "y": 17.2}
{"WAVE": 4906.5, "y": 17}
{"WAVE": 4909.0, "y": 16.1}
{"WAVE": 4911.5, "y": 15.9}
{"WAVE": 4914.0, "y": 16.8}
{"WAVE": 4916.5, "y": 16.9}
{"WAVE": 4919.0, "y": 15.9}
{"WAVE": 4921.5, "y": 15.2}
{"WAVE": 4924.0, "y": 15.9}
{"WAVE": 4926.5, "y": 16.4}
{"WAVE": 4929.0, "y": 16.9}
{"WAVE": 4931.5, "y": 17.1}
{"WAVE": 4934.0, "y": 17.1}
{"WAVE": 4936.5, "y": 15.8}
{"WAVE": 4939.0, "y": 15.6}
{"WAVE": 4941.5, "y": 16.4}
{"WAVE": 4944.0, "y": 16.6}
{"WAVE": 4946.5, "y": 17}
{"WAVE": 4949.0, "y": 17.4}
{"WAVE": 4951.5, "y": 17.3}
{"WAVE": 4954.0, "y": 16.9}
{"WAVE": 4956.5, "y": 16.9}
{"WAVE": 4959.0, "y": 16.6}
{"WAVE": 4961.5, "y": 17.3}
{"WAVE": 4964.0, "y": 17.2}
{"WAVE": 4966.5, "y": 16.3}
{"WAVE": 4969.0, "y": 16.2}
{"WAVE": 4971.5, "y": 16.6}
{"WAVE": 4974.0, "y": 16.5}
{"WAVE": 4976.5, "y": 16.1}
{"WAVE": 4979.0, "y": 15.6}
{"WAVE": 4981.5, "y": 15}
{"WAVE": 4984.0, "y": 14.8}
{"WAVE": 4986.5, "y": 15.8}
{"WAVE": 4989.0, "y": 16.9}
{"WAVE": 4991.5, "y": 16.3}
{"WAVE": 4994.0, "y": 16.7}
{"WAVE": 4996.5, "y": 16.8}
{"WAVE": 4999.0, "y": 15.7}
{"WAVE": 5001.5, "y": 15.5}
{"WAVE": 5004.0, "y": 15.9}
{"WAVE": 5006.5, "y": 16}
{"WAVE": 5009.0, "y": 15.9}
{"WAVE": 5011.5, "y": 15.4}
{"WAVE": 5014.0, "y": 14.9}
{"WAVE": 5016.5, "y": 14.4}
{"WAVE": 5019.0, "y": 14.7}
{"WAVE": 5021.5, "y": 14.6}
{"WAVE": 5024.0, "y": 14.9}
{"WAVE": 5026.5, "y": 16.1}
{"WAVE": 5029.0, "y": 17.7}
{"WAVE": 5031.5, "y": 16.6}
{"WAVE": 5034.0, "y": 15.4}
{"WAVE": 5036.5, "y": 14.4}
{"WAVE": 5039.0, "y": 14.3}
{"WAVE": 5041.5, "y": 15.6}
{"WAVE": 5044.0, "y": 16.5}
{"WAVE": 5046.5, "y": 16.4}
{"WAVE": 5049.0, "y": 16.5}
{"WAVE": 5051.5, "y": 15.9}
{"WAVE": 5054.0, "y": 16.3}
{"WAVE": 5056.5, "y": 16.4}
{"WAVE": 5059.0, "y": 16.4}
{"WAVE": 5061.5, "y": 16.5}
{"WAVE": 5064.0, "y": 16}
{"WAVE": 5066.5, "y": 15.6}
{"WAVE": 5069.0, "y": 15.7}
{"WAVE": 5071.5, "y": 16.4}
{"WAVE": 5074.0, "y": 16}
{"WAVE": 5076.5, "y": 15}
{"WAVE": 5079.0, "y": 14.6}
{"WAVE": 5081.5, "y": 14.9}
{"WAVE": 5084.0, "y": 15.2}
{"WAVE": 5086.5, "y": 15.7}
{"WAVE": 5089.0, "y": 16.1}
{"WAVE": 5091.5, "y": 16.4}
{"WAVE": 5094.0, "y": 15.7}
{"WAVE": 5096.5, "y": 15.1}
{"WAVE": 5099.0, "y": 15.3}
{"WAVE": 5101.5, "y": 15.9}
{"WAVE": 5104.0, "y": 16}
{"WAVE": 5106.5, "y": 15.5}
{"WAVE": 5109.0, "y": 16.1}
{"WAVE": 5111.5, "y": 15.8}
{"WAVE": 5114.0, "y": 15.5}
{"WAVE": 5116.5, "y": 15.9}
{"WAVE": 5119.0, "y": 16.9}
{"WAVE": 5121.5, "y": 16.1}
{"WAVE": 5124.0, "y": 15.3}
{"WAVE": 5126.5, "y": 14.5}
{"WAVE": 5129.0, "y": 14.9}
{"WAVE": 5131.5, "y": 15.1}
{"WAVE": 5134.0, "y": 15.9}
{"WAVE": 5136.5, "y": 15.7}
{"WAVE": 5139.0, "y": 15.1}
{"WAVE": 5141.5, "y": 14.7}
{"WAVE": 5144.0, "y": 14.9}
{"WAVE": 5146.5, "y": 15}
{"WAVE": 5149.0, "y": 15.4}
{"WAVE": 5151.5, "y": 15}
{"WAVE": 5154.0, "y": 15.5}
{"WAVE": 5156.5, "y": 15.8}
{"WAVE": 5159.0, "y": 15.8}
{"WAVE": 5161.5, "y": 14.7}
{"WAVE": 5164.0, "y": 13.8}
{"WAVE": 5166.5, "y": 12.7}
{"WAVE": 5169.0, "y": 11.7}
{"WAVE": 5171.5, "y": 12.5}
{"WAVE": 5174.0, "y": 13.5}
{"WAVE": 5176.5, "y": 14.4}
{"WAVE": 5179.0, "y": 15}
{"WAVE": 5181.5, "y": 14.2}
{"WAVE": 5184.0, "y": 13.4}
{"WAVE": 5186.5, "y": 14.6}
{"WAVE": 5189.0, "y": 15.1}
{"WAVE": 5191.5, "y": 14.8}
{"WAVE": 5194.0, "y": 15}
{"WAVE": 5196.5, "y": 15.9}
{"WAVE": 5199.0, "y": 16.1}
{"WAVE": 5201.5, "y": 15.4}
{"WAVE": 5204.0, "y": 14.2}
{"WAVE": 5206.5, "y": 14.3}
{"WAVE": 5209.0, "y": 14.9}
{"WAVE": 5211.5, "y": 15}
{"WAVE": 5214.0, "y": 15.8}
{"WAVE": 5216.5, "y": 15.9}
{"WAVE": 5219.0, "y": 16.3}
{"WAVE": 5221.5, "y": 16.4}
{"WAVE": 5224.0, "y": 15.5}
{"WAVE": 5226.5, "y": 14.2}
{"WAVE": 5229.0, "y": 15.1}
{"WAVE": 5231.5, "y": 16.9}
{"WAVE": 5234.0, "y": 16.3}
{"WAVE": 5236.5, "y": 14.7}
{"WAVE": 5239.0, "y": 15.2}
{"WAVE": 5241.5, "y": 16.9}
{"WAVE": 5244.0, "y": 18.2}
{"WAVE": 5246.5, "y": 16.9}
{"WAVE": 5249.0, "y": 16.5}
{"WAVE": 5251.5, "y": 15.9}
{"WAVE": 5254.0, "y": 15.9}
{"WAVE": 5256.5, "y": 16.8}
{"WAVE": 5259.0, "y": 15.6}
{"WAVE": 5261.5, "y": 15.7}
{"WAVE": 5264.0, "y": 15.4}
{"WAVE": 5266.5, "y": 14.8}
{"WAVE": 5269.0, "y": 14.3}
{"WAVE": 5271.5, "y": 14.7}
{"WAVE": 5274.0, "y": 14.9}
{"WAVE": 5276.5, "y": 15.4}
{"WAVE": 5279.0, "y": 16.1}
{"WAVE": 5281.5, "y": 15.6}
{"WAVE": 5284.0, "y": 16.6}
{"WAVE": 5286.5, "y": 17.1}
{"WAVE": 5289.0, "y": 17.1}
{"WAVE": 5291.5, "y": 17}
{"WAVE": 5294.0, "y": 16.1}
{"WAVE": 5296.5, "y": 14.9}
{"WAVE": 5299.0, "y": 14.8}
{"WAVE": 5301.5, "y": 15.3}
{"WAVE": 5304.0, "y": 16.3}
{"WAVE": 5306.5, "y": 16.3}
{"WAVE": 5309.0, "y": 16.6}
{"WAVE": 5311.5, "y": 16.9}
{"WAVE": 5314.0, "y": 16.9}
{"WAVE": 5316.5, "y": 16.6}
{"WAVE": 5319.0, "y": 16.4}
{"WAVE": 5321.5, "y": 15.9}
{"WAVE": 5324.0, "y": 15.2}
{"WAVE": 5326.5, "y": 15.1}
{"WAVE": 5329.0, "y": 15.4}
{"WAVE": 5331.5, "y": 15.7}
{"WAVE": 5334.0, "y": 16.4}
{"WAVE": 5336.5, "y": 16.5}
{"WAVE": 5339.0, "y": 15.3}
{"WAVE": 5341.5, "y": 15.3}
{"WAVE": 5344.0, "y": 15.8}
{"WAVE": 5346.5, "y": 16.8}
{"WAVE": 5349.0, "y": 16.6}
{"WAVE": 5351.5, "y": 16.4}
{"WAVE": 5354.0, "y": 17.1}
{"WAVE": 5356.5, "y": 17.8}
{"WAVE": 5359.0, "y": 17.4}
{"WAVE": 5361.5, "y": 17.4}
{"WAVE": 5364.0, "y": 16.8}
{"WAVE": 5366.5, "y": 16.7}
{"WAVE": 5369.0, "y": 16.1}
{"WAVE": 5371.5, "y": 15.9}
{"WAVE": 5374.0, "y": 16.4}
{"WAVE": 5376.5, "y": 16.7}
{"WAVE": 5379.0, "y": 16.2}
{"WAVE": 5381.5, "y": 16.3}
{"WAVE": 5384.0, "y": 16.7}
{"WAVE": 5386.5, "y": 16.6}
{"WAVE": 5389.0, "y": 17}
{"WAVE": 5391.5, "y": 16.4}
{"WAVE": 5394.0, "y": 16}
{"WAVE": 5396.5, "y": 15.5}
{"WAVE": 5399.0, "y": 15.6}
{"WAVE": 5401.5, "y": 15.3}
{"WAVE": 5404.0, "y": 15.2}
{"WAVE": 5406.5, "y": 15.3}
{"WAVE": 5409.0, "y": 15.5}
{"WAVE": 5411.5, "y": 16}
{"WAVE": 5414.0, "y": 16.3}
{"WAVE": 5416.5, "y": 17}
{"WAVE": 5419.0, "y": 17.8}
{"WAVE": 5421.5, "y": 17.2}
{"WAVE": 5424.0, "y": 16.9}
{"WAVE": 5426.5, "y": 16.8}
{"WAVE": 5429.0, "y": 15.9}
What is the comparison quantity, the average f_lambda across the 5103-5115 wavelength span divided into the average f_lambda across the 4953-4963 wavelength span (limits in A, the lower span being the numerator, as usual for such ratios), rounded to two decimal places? 1.07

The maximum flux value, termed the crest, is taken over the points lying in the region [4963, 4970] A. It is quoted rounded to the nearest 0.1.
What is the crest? 17.2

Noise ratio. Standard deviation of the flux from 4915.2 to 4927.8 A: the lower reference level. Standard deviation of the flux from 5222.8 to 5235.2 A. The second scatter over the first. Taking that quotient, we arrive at 1.7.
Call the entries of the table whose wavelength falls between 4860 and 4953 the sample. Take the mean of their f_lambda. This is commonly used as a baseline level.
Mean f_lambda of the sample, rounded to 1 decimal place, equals 15.9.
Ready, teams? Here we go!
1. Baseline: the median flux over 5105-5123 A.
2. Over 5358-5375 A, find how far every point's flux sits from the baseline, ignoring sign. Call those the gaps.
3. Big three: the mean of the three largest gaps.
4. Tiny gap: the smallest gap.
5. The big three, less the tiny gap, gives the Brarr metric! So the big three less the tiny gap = 1.30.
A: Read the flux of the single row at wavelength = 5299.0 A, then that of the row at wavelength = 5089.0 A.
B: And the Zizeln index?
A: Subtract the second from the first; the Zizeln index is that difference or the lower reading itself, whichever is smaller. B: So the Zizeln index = -1.3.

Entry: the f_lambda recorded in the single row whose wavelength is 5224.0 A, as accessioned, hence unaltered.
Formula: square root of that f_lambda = 3.94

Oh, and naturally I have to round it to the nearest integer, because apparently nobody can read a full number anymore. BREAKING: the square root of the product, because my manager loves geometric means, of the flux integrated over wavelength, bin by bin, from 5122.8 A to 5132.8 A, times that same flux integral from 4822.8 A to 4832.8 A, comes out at 158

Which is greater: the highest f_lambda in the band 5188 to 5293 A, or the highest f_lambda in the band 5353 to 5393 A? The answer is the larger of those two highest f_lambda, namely 18.2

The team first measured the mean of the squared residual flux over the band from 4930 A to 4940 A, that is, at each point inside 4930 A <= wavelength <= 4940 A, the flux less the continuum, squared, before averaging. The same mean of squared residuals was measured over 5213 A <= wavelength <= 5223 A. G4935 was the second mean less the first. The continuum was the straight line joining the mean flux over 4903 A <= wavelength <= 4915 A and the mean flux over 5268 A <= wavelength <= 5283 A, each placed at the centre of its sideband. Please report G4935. 0.1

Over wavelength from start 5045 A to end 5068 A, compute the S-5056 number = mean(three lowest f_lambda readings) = 15.83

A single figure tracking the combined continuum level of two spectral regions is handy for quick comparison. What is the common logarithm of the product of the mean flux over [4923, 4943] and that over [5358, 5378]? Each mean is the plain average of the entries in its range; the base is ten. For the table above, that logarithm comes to 2.44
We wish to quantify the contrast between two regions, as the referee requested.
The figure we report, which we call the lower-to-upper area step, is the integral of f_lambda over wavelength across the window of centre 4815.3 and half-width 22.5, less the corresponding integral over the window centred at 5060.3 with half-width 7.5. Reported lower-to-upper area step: 509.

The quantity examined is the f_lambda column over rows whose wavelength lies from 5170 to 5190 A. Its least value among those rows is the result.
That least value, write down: 12.5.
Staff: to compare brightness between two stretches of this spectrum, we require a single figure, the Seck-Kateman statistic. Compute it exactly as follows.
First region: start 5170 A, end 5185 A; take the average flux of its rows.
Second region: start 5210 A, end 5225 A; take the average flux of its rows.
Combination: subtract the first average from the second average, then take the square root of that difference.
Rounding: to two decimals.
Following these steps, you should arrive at 1.41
